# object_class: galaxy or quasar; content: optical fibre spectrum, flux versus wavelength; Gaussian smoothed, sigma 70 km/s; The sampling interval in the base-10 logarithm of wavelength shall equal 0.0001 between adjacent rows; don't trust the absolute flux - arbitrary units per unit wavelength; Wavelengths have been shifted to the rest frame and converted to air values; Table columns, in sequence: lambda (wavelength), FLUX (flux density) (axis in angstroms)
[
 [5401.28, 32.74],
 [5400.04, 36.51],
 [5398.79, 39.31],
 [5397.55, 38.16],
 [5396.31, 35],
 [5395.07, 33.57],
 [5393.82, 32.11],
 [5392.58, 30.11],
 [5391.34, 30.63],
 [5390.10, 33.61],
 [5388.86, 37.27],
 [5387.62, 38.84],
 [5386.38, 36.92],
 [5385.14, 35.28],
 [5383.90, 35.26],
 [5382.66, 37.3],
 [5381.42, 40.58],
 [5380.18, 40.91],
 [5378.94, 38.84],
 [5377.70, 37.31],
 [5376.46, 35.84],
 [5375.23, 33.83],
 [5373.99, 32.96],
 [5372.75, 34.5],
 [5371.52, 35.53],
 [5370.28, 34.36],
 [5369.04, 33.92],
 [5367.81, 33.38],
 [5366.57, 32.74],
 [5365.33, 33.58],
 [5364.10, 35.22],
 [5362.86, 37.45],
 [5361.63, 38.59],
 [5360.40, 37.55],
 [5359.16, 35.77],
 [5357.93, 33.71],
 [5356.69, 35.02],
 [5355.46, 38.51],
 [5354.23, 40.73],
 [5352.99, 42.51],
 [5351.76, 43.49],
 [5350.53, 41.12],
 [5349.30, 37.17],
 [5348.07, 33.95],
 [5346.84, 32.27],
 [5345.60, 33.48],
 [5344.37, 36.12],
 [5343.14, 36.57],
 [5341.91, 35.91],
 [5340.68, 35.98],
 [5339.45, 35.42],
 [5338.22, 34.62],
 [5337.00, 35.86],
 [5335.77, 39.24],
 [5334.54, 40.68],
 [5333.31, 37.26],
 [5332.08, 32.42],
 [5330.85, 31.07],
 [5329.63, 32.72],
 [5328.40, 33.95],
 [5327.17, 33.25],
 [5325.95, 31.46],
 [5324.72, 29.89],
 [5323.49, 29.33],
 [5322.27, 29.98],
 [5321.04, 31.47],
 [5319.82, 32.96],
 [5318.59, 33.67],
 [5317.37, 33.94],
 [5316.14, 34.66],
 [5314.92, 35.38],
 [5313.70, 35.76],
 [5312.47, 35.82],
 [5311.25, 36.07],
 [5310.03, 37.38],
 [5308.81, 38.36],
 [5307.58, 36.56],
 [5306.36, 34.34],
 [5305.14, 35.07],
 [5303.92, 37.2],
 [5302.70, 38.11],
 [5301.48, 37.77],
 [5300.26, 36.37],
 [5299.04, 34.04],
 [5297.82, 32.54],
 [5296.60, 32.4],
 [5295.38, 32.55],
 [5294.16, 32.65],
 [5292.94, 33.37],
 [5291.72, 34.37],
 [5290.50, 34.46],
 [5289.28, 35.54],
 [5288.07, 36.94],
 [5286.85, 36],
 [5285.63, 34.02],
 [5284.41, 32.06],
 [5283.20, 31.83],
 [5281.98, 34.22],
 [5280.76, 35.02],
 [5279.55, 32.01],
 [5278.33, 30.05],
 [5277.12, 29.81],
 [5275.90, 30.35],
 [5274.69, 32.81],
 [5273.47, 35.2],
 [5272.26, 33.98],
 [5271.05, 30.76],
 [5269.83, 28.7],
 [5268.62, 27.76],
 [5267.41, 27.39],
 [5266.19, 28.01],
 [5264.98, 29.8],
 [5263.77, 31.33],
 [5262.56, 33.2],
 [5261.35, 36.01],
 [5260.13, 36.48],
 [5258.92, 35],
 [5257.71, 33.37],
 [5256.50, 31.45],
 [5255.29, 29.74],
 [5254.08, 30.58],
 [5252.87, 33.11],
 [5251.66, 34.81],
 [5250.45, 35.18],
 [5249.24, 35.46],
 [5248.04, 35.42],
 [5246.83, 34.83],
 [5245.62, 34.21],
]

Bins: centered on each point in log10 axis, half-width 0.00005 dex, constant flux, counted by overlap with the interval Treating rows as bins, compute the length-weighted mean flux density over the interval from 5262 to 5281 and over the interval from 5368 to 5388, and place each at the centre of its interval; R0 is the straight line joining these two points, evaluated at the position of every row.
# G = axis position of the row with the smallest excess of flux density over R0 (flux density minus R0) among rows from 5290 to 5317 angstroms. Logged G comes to 5296.60 angstroms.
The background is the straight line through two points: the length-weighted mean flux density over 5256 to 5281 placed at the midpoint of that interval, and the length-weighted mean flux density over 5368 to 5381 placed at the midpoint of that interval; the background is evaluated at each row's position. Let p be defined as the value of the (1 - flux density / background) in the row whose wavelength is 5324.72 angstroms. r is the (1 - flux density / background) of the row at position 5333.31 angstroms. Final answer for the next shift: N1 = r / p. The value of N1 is -0.7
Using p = 0.12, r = -0.09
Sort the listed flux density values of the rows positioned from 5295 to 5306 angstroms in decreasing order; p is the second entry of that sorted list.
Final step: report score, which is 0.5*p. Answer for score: 18.9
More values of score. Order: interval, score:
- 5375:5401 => 20.3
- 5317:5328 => 16.8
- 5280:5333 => 19.1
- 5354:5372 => 19.3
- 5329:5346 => 19.6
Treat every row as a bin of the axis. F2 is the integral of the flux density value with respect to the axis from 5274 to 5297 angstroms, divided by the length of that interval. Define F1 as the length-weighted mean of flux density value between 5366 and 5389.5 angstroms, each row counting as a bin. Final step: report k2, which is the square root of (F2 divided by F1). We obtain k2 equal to 0.96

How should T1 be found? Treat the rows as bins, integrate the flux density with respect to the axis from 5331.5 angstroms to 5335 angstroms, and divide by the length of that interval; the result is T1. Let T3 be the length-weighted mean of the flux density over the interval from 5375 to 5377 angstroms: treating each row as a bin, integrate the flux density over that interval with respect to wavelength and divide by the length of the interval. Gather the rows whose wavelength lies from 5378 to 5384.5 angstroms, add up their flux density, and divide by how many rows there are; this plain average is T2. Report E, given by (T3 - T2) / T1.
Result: -0.09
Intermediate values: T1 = 36.6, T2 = 38.6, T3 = 35.1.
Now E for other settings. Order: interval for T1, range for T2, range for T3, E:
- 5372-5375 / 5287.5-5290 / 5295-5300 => -0.09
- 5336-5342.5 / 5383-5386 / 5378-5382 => 0.13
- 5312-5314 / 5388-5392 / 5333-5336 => 0.15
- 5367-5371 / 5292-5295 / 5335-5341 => 0.10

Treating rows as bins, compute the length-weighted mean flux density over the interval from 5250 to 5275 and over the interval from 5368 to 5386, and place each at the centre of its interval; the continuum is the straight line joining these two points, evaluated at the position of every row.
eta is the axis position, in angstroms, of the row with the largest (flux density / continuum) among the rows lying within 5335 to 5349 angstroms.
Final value 5335.77 angstroms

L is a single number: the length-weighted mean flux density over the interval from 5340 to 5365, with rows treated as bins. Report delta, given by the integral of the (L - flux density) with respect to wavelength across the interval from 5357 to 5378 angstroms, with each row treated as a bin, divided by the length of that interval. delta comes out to 2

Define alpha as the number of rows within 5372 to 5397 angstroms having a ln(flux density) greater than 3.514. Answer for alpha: 15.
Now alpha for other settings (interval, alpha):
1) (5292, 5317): 15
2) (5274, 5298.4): 8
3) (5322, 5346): 11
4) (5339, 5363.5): 18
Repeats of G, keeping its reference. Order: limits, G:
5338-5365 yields 5346.84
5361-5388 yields 5373.99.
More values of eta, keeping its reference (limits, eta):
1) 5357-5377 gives 5361.63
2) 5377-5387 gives 5380.18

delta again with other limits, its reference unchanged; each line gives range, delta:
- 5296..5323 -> 2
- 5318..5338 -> 4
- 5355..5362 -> 1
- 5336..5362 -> 0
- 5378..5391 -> 0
